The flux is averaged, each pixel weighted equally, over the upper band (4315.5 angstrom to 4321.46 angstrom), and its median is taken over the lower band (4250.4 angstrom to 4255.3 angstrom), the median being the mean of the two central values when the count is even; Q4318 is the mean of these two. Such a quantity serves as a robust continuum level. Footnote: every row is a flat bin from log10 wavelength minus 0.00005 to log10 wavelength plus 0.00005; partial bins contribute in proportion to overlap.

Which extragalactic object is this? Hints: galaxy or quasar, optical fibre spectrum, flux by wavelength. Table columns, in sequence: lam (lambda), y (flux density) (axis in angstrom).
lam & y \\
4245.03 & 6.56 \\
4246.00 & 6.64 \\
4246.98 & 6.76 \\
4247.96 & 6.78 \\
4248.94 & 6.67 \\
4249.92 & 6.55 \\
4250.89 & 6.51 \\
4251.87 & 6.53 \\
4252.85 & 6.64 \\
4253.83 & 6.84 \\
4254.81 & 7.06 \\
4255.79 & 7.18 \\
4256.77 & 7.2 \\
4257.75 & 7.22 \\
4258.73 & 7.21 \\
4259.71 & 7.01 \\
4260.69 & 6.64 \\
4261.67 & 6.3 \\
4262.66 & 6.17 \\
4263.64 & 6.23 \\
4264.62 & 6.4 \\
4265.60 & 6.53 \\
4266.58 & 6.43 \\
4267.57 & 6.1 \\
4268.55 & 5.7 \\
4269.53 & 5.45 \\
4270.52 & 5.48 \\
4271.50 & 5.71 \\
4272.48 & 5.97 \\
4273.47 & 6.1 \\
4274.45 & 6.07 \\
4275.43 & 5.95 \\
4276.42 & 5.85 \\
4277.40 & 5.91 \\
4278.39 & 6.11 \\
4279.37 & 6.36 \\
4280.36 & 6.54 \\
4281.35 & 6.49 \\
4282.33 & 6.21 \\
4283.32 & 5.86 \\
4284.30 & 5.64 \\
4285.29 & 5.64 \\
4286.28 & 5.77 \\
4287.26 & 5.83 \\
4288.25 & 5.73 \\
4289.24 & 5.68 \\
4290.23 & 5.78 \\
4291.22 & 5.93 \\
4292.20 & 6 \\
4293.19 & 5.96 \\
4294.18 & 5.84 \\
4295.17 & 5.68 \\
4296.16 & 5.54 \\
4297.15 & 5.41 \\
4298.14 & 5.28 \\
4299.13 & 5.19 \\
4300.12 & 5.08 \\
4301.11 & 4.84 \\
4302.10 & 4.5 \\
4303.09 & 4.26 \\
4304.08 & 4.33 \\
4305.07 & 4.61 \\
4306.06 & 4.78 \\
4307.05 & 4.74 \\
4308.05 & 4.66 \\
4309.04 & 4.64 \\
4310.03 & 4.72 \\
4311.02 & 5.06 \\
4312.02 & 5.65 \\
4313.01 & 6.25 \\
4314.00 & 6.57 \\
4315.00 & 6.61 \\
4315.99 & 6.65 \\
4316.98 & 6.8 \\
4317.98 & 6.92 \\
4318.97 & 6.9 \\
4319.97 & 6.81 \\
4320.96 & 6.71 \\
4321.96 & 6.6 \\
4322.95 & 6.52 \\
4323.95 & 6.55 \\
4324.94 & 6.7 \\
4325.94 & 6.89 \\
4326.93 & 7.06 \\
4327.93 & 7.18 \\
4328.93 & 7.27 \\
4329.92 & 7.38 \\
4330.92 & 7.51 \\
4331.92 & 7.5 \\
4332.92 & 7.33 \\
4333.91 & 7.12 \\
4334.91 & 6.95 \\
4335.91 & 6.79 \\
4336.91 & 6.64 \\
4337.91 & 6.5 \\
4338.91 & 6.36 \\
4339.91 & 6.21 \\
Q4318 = 6.7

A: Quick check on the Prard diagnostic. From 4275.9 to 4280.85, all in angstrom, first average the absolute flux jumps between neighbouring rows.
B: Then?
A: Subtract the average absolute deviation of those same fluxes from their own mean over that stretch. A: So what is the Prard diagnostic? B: -0.064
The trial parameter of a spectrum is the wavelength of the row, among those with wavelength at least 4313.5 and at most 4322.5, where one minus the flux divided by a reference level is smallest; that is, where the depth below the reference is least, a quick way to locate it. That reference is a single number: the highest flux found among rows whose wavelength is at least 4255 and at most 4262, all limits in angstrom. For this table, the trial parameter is 4317.98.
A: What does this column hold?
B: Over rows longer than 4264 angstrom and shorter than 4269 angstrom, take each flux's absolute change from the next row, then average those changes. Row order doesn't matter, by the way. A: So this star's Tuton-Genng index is 0.24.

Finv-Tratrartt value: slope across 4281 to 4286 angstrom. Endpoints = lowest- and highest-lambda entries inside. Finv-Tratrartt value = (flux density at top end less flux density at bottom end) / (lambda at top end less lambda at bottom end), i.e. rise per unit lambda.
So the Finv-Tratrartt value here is -0.22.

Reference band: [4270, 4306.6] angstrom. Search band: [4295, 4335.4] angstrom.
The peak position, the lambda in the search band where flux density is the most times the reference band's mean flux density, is 4330.92 angstrom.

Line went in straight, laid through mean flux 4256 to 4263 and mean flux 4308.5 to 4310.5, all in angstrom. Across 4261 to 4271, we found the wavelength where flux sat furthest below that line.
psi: 4269.53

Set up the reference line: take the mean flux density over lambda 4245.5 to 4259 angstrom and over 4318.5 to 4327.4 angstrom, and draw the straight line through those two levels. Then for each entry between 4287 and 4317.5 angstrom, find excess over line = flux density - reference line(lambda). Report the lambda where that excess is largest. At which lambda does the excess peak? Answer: 4316.98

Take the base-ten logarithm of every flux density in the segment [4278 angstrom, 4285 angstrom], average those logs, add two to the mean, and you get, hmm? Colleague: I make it 2.79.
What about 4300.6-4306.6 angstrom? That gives 2.66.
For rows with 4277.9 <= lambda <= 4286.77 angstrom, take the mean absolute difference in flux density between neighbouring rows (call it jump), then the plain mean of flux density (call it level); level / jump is 33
